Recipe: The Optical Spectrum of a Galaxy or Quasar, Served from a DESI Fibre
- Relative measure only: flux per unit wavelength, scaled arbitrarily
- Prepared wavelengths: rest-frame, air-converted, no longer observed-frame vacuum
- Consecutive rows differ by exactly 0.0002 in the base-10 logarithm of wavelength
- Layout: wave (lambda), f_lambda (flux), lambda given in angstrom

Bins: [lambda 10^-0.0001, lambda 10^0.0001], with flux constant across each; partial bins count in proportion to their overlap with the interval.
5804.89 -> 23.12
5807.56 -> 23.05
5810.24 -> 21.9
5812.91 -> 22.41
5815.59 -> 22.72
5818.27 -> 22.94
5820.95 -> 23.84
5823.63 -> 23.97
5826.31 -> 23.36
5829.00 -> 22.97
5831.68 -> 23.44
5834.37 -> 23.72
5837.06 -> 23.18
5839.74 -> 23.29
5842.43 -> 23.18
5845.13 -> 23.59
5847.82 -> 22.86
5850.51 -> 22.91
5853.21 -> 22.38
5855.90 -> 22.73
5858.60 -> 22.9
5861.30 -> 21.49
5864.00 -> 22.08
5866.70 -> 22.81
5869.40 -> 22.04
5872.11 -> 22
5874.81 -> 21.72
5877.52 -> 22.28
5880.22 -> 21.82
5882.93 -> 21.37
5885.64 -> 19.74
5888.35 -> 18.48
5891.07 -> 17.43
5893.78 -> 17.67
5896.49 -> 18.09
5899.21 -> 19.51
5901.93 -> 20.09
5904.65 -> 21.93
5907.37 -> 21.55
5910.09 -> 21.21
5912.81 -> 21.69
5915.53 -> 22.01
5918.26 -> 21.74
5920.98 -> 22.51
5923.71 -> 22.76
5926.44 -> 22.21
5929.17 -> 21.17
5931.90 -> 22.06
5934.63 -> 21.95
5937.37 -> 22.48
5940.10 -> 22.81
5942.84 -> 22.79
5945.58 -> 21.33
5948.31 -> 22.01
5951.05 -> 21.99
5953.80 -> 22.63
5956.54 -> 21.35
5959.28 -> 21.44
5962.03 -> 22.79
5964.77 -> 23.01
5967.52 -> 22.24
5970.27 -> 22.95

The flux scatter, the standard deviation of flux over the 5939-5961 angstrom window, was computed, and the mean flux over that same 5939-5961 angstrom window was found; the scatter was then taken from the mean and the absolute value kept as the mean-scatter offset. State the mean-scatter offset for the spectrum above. 21.4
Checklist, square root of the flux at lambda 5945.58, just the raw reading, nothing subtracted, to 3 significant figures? 4.62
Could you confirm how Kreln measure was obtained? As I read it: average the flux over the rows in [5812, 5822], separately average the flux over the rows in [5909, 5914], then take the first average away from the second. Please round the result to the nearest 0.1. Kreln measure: -1.5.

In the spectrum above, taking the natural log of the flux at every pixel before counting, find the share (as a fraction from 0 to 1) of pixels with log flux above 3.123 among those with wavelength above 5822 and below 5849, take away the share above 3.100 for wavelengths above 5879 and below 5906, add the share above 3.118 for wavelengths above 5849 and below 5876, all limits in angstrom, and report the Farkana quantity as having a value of 1.4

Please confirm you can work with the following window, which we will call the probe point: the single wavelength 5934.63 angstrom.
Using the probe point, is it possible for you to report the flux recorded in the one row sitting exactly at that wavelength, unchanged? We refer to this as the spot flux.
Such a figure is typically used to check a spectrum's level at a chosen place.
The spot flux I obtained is 21.95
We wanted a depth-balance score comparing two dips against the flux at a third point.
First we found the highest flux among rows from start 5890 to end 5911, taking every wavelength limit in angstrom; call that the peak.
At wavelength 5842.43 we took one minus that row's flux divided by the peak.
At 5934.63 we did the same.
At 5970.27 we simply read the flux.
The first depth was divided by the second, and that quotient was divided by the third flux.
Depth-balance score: 2.72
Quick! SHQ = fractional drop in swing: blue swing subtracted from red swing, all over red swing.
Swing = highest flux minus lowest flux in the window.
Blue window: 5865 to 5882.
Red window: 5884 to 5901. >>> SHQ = 0.5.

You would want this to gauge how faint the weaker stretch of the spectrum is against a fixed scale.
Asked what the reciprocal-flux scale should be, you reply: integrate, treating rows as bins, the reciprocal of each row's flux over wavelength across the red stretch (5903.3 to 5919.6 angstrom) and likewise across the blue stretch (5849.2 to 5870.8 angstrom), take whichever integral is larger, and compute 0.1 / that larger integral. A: 0.10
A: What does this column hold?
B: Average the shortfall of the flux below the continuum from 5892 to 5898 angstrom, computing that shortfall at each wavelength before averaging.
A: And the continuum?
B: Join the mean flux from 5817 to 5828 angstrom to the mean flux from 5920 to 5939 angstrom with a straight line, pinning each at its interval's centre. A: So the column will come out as 4.7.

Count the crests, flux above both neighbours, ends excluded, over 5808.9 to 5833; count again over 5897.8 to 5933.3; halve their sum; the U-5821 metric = 2.00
